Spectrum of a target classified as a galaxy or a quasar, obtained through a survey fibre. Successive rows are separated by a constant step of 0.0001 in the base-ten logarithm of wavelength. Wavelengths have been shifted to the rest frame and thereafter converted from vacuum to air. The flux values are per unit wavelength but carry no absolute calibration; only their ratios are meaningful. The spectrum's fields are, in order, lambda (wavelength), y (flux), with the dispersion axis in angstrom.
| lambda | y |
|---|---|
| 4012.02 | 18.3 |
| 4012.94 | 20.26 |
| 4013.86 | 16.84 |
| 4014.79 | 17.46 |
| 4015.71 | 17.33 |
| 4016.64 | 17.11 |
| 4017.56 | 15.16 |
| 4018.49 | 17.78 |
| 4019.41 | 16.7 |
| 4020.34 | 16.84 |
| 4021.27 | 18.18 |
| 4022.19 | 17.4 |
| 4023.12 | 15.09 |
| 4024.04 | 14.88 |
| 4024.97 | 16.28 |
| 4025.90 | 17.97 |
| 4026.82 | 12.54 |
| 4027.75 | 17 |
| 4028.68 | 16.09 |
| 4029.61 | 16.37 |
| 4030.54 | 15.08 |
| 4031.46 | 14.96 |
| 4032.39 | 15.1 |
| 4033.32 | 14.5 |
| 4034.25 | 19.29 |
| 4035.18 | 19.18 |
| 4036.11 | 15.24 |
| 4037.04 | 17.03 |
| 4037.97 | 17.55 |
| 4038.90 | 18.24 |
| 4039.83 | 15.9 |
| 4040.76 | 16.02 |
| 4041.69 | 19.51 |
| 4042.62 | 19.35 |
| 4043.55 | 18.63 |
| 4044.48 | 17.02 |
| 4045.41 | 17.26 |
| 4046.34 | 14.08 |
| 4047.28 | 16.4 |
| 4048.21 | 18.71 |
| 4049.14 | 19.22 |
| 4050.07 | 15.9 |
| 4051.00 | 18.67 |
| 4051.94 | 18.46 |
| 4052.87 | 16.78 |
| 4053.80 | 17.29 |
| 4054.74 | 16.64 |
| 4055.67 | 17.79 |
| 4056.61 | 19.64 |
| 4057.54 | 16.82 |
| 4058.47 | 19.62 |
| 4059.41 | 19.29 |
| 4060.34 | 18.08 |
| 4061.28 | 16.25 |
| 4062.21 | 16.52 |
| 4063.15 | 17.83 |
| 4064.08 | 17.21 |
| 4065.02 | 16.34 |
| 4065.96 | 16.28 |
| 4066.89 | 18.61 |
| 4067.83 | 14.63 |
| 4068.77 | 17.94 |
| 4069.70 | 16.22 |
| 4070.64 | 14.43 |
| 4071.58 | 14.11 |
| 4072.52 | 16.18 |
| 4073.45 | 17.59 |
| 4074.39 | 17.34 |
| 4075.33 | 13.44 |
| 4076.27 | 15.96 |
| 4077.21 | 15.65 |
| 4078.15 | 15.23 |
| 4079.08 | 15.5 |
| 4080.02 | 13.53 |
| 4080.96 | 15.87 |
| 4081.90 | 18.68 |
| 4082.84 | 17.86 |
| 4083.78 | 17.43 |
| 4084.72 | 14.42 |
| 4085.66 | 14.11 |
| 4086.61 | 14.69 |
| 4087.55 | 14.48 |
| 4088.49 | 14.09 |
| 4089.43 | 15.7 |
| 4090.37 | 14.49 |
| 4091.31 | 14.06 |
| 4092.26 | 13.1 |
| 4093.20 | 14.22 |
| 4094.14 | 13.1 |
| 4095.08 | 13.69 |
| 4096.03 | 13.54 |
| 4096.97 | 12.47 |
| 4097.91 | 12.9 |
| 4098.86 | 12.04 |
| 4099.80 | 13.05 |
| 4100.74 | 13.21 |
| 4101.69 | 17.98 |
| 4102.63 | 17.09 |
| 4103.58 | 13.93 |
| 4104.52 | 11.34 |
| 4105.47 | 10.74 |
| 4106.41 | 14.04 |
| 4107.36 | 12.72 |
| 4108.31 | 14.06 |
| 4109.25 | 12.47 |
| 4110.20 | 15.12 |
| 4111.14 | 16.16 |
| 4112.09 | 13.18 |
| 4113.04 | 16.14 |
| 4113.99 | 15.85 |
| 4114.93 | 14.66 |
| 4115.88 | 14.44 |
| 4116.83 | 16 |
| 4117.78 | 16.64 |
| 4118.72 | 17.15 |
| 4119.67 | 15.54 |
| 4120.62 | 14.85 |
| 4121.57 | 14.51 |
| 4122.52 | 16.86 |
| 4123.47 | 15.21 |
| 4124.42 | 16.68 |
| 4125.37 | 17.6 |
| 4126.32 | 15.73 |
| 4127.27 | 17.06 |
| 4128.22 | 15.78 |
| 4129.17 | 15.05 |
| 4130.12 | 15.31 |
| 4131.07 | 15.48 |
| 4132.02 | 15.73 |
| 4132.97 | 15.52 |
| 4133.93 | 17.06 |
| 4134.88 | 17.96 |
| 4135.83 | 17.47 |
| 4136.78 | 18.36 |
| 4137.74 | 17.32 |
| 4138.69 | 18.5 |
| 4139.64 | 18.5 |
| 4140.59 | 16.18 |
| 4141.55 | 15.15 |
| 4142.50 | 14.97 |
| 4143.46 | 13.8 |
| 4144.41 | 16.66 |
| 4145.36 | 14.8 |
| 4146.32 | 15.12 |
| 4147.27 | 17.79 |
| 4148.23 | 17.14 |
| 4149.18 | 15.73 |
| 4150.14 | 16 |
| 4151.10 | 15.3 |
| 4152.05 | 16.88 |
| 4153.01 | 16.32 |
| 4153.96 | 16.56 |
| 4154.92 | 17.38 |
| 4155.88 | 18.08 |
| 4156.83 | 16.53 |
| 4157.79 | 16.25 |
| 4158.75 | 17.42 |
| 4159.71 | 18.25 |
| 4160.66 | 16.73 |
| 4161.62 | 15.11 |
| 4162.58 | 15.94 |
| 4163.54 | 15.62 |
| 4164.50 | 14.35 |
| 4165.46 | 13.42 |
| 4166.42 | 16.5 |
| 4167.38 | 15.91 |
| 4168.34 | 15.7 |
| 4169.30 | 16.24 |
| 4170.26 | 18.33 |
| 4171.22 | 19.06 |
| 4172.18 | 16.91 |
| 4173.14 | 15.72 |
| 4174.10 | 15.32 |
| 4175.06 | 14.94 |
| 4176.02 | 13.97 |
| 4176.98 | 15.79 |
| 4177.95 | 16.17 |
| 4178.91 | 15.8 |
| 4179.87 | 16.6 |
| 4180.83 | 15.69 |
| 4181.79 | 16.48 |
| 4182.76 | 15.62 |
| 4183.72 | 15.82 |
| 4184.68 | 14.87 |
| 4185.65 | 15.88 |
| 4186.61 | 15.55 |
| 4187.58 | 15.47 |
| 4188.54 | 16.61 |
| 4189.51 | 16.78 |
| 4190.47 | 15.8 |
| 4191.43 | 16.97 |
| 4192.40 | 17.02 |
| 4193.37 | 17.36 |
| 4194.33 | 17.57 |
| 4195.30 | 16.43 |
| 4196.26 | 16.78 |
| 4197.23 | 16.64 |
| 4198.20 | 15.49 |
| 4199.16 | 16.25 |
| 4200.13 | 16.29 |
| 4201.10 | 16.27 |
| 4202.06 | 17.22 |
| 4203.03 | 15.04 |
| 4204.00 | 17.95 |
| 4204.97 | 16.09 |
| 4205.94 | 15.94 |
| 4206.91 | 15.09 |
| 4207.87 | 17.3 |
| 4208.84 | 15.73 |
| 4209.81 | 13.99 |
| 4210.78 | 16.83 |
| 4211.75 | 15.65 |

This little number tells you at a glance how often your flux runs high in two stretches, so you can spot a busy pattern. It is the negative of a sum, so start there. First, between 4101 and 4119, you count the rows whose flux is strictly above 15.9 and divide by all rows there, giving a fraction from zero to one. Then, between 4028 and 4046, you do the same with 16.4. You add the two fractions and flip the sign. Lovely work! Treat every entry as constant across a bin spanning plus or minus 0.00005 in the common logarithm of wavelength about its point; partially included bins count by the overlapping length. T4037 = -0.89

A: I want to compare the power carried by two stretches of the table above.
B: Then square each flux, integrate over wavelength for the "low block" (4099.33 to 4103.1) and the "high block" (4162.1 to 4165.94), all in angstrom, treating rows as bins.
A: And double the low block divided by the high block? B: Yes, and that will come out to 2.14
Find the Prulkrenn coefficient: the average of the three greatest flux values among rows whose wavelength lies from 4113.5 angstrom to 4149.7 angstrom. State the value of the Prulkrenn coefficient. 18.5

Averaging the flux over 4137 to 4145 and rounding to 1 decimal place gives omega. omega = 16.4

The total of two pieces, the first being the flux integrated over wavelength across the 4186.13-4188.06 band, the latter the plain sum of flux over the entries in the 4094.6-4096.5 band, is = 57.1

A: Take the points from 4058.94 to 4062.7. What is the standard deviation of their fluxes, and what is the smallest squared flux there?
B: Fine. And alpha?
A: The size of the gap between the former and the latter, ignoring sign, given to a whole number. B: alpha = 263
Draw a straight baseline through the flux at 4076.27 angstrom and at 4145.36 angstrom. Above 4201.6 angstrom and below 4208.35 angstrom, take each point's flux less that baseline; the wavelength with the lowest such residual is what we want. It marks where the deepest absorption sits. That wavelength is 4203.03 angstrom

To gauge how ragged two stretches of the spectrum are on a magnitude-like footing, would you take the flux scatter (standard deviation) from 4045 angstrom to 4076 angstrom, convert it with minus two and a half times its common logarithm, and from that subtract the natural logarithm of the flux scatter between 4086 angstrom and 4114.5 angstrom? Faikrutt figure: -1.0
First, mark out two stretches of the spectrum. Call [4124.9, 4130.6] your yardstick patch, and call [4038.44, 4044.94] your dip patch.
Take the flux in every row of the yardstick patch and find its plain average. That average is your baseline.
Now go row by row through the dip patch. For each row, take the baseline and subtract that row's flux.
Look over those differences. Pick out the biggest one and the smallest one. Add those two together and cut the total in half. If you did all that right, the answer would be -1.6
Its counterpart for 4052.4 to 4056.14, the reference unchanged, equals -1.1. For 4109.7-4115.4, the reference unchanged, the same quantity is 1.4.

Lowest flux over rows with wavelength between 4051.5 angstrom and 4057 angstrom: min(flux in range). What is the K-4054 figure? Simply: 16.64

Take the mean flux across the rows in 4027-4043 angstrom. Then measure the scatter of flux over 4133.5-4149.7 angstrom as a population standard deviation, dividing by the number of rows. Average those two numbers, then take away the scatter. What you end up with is 7.7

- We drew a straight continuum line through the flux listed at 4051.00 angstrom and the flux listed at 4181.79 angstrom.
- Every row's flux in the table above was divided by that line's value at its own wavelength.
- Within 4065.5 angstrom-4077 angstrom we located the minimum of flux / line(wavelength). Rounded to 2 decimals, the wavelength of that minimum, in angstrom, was 4075.33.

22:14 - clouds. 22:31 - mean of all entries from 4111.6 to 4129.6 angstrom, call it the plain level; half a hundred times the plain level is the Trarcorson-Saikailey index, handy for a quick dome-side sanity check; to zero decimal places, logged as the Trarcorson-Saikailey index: 787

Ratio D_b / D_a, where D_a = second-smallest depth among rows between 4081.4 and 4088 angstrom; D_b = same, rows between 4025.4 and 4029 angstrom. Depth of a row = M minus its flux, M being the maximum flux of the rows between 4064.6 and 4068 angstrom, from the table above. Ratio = 2.1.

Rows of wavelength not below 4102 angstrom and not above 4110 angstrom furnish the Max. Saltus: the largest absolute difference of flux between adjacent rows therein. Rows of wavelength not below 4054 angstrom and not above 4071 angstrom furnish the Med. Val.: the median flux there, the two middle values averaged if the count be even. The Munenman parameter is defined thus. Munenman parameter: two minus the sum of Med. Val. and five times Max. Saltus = -31.5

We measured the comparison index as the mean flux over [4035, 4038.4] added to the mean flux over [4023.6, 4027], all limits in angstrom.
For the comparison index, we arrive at 32.7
